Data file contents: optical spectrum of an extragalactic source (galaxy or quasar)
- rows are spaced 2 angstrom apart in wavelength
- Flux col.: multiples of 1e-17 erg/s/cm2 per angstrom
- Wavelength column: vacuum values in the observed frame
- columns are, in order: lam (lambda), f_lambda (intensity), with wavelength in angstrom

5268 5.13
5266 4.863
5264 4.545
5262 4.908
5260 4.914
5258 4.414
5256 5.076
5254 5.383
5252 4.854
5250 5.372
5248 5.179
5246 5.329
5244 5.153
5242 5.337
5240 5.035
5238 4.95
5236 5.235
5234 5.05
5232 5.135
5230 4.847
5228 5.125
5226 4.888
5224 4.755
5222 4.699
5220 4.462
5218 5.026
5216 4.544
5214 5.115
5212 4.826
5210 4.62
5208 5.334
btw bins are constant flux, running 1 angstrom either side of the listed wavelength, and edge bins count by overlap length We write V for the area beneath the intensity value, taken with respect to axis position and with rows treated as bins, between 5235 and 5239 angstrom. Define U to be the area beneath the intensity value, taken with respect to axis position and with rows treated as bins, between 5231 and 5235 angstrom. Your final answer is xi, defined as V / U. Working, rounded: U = 20.4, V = 20.4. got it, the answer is 1.00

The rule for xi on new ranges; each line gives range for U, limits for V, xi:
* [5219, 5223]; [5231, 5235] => 1.11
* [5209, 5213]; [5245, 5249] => 1.11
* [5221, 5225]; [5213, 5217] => 1.02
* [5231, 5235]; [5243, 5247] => 1.03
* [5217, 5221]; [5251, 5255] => 1.08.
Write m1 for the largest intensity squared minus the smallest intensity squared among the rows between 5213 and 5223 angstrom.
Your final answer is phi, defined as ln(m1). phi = 1.83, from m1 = 6.3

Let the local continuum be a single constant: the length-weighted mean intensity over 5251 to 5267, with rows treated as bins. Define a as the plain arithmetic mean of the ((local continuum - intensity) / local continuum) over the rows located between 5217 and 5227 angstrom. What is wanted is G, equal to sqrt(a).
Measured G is 0.15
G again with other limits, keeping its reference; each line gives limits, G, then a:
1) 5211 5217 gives 0.09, 0.008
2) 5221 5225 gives 0.17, 0.029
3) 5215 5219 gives 0.13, 0.017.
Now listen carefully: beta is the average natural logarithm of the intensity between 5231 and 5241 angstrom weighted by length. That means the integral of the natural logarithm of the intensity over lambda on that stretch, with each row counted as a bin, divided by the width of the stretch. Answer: 1.63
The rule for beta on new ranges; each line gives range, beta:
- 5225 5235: 1.61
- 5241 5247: 1.66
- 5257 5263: 1.56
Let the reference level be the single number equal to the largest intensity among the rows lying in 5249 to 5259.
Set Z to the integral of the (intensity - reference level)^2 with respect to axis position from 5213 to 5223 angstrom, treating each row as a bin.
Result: 4.4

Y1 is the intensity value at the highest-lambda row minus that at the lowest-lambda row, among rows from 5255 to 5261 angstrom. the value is -0.16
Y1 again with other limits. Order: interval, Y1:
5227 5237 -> 0.11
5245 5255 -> 0.05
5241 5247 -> -0.01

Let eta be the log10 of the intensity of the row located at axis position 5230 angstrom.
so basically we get 0.685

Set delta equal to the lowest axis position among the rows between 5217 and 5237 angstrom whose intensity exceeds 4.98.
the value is 5218 angstrom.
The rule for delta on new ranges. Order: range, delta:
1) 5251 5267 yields 5254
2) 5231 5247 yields 5232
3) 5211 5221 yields 5214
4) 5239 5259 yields 5240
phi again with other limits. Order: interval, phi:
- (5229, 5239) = 1.36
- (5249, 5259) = 2.25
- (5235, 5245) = 1.38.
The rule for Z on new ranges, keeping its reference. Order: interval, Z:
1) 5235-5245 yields 0.8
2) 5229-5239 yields 1.3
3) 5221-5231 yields 2.9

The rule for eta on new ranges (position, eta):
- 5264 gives 0.658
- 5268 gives 0.710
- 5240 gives 0.702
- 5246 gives 0.727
